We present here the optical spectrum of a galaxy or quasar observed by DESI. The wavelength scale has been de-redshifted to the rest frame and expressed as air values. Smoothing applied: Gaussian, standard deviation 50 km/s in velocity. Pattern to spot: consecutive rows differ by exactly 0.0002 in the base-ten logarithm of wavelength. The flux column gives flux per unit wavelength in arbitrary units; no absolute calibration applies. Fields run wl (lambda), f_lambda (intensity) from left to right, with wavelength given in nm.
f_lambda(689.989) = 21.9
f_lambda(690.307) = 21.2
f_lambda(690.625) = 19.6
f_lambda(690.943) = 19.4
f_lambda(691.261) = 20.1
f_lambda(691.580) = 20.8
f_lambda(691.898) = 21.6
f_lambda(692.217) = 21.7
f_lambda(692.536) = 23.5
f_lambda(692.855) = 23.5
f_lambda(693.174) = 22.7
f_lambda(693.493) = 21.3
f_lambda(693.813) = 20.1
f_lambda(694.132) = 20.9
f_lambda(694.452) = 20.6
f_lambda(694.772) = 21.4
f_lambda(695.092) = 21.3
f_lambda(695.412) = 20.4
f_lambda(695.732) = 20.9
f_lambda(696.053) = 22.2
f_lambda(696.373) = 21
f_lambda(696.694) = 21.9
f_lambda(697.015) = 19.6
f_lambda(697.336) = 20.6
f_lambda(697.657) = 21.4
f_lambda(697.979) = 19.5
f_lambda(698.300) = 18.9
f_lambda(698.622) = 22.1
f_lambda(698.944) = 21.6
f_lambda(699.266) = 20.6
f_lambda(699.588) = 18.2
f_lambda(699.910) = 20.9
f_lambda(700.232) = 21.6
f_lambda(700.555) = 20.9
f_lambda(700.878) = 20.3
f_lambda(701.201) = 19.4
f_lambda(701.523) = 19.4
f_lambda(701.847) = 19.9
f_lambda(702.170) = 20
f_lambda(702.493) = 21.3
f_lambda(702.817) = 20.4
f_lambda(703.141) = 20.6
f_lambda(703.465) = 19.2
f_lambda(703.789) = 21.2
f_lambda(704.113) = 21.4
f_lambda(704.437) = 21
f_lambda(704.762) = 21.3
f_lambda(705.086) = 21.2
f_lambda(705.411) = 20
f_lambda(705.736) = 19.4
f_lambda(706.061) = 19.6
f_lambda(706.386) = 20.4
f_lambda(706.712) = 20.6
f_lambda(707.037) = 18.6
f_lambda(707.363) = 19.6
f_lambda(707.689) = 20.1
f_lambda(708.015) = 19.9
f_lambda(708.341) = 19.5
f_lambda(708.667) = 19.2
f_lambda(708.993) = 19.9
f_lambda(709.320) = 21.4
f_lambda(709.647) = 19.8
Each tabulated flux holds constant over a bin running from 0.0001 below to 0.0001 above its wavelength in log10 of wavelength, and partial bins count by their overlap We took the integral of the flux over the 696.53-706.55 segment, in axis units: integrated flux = 205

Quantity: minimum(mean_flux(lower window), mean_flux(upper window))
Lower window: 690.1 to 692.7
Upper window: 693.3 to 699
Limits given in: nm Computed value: 20.9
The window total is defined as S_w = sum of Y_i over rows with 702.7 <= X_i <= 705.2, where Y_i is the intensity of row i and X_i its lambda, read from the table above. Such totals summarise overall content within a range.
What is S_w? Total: 166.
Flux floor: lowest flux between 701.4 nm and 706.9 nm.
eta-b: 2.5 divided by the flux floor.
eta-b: 0.130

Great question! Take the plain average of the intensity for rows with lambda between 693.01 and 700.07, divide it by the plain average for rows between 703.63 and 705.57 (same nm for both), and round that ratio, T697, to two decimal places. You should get 0.99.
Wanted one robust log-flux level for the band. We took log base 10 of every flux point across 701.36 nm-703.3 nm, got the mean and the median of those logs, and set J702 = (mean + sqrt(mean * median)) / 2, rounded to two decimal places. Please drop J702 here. 1.31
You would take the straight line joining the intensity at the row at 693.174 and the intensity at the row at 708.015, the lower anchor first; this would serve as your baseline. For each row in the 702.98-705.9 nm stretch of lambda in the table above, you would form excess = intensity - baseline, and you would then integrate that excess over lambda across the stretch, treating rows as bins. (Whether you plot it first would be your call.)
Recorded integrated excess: 0.0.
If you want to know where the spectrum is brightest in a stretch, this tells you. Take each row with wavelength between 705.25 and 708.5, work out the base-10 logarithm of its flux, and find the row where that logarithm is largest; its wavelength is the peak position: 706.712 nm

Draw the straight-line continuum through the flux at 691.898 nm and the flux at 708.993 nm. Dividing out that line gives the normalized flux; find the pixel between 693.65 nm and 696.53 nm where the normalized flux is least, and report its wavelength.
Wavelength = 693.813 nm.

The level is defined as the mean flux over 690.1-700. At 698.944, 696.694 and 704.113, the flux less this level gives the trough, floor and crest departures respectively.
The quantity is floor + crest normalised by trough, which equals 2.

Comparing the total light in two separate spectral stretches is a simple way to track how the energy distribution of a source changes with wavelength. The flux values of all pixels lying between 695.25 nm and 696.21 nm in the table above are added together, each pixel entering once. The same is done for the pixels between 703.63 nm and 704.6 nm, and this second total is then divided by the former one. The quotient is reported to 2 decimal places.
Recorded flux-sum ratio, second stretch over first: 1.00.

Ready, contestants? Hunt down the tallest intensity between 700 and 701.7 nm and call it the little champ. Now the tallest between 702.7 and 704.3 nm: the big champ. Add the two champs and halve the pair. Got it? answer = 21.5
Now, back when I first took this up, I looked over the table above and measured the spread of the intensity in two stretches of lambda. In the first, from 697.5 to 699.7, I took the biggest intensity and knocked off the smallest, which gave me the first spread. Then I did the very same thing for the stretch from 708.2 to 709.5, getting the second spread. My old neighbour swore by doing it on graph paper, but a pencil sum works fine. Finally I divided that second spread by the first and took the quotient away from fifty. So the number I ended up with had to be 49.44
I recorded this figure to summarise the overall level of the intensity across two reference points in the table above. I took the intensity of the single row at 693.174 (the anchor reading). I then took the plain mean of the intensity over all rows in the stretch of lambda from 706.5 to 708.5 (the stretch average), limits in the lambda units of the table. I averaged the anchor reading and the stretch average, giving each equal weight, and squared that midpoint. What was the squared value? 450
